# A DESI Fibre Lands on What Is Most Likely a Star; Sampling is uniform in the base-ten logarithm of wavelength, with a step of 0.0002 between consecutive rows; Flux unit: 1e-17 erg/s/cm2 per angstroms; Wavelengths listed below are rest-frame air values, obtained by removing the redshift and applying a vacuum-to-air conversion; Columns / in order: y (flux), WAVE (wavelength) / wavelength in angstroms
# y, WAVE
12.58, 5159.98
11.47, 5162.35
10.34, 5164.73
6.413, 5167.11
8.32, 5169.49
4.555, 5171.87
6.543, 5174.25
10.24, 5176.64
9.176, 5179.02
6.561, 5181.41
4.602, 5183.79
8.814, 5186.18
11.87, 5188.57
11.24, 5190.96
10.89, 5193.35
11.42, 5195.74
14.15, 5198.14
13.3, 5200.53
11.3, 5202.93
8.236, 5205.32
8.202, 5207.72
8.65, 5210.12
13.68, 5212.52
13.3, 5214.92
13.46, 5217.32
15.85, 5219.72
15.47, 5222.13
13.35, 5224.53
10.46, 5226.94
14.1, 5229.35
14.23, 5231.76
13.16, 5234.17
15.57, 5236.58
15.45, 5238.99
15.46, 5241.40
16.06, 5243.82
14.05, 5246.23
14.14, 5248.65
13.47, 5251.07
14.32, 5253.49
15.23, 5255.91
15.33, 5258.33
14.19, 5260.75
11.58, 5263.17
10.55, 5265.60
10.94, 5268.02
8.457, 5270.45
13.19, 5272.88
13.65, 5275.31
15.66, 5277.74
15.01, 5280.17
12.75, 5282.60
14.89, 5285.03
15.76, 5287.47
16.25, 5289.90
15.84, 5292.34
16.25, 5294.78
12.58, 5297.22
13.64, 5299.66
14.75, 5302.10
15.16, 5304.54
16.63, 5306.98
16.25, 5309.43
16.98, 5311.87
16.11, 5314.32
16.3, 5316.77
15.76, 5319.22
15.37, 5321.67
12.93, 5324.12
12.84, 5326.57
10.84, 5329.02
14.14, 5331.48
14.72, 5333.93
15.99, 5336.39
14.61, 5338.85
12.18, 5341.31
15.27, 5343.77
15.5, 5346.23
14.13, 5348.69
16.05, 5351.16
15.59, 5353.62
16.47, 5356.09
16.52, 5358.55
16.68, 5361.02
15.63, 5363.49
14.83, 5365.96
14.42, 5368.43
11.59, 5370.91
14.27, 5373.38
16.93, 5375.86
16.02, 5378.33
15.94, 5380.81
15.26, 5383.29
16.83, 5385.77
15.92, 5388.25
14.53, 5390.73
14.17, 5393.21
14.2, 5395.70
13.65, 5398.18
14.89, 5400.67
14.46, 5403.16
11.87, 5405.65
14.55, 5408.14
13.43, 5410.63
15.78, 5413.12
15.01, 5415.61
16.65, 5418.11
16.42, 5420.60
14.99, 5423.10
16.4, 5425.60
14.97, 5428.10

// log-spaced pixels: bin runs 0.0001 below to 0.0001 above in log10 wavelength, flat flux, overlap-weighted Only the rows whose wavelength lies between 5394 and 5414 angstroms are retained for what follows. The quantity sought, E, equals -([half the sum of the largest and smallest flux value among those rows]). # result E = -13.8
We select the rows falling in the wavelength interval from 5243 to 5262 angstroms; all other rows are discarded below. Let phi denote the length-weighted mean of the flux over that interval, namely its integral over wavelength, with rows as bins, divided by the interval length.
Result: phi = 14.6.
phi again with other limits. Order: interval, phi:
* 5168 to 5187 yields 7.3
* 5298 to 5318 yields 15.7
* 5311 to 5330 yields 14.6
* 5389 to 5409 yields 14.1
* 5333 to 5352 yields 14.8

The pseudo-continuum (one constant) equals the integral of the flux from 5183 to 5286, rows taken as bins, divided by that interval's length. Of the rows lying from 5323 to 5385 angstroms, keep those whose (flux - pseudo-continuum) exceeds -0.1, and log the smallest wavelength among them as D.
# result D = 5324.12 angstroms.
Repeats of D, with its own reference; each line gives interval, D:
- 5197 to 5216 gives 5198.14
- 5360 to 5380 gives 5361.02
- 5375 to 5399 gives 5375.86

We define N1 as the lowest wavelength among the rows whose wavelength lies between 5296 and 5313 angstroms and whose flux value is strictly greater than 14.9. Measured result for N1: 5304.54 angstroms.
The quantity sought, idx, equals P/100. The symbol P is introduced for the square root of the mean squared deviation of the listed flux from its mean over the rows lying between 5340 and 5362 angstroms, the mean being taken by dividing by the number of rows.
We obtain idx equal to 0.014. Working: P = 1.4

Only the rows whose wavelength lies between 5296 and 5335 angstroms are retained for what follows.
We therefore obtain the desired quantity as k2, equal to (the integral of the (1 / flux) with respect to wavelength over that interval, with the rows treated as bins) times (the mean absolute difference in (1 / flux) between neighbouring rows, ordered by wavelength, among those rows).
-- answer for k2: 0.015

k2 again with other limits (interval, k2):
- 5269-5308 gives 0.023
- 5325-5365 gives 0.019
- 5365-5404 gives 0.014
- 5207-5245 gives 0.027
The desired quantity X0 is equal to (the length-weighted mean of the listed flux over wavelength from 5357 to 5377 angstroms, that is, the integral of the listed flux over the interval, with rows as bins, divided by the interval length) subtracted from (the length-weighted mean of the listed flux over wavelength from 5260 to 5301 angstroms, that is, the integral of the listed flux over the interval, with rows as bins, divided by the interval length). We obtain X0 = -2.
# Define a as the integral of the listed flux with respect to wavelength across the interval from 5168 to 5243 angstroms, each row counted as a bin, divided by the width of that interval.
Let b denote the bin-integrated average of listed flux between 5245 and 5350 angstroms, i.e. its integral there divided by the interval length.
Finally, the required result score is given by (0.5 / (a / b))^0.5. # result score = 0.79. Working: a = 11.4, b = 14.3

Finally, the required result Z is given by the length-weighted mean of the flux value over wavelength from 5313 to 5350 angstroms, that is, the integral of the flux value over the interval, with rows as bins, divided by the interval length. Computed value 14.5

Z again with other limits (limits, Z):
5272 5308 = 14.8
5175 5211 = 9.9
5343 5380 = 15.3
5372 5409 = 14.9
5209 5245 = 13.9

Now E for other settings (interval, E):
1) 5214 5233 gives -13.2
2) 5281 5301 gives -14.4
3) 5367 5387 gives -14.3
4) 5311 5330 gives -13.9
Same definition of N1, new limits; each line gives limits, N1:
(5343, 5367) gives 5343.77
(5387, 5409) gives 5388.25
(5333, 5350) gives 5336.39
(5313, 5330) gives 5314.32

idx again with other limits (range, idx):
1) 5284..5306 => 0.012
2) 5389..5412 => 0.009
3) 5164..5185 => 0.021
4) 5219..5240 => 0.016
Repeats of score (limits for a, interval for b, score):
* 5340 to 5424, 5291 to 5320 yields 0.72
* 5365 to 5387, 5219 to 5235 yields 0.67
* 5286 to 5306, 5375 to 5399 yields 0.71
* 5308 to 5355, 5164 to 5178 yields 0.51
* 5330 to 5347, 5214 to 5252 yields 0.70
